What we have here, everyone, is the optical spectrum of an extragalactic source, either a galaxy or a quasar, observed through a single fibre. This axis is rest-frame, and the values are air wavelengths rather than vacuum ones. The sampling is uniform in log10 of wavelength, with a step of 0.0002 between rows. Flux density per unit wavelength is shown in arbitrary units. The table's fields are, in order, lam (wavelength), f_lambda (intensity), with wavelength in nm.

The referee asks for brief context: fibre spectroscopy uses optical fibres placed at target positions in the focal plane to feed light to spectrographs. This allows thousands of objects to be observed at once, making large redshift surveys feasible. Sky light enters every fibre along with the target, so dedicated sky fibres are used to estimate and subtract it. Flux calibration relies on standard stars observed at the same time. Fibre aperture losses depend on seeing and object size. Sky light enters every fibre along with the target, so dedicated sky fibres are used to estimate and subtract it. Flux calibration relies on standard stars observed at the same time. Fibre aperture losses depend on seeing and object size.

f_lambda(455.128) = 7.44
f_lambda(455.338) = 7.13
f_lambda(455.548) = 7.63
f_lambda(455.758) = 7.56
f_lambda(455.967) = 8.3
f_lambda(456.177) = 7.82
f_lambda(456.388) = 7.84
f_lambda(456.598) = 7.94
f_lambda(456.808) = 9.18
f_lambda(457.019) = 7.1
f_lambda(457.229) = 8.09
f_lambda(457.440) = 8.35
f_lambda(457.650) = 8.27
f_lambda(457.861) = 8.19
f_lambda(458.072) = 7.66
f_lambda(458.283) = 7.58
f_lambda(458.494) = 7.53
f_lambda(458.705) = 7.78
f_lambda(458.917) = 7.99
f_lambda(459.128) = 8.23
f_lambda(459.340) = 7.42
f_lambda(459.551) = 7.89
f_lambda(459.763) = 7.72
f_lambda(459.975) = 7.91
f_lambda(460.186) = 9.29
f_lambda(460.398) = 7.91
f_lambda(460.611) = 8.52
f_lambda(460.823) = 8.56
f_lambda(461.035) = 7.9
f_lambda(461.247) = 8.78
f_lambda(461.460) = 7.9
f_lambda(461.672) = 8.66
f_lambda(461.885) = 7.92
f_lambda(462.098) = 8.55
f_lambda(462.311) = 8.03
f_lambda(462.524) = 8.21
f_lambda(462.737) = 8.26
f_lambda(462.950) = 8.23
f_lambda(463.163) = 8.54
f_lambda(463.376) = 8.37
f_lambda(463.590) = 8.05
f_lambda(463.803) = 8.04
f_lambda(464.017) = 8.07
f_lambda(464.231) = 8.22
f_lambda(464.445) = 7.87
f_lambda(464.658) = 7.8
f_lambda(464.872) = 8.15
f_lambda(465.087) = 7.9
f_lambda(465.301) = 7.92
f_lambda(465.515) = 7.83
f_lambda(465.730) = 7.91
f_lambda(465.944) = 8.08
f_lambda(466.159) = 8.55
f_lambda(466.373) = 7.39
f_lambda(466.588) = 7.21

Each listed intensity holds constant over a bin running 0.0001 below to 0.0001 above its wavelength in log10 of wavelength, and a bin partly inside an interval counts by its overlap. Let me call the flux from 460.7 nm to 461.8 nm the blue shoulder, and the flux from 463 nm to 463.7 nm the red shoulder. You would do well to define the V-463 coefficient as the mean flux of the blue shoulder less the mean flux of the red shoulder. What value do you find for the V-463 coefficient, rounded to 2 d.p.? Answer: 0.04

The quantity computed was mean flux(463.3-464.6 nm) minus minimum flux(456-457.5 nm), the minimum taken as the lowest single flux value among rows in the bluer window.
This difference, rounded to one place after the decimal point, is 1.0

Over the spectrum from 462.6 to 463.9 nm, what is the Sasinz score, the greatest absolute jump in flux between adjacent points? 0.32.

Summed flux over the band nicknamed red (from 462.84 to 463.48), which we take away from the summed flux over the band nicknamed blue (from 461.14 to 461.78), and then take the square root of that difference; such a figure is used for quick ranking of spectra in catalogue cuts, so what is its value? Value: 0.45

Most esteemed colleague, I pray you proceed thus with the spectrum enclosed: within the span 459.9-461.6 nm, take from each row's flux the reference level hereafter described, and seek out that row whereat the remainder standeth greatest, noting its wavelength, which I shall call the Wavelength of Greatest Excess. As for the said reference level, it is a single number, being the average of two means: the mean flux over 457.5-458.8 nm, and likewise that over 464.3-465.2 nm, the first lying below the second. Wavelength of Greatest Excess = 460.186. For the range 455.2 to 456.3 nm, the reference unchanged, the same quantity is 455.967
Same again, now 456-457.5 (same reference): 456.808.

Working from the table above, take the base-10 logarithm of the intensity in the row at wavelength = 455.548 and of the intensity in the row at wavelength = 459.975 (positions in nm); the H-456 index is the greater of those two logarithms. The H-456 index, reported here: 0.898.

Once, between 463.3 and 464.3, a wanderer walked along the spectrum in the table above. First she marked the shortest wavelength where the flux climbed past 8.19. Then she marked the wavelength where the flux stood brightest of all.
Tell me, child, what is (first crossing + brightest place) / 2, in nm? 463.38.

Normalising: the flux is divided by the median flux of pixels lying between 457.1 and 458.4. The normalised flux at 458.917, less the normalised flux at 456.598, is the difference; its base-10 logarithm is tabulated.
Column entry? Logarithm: -2.2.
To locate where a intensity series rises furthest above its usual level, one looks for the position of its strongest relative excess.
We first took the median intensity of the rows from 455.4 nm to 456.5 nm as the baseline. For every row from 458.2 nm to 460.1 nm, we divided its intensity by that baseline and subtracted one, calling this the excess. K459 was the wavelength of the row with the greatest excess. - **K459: 459.128 nm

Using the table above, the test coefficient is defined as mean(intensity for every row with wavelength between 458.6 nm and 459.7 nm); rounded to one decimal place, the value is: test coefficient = 7.9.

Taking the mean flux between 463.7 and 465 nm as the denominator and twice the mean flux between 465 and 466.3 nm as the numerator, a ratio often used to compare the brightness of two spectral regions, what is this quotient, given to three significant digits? 2.00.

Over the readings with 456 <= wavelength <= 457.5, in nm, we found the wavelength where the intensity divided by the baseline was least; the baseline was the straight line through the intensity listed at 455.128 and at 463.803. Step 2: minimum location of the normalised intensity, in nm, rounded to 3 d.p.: 457.019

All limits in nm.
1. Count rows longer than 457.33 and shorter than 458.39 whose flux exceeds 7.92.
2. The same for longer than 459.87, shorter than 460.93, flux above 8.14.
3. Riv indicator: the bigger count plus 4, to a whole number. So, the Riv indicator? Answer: 7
